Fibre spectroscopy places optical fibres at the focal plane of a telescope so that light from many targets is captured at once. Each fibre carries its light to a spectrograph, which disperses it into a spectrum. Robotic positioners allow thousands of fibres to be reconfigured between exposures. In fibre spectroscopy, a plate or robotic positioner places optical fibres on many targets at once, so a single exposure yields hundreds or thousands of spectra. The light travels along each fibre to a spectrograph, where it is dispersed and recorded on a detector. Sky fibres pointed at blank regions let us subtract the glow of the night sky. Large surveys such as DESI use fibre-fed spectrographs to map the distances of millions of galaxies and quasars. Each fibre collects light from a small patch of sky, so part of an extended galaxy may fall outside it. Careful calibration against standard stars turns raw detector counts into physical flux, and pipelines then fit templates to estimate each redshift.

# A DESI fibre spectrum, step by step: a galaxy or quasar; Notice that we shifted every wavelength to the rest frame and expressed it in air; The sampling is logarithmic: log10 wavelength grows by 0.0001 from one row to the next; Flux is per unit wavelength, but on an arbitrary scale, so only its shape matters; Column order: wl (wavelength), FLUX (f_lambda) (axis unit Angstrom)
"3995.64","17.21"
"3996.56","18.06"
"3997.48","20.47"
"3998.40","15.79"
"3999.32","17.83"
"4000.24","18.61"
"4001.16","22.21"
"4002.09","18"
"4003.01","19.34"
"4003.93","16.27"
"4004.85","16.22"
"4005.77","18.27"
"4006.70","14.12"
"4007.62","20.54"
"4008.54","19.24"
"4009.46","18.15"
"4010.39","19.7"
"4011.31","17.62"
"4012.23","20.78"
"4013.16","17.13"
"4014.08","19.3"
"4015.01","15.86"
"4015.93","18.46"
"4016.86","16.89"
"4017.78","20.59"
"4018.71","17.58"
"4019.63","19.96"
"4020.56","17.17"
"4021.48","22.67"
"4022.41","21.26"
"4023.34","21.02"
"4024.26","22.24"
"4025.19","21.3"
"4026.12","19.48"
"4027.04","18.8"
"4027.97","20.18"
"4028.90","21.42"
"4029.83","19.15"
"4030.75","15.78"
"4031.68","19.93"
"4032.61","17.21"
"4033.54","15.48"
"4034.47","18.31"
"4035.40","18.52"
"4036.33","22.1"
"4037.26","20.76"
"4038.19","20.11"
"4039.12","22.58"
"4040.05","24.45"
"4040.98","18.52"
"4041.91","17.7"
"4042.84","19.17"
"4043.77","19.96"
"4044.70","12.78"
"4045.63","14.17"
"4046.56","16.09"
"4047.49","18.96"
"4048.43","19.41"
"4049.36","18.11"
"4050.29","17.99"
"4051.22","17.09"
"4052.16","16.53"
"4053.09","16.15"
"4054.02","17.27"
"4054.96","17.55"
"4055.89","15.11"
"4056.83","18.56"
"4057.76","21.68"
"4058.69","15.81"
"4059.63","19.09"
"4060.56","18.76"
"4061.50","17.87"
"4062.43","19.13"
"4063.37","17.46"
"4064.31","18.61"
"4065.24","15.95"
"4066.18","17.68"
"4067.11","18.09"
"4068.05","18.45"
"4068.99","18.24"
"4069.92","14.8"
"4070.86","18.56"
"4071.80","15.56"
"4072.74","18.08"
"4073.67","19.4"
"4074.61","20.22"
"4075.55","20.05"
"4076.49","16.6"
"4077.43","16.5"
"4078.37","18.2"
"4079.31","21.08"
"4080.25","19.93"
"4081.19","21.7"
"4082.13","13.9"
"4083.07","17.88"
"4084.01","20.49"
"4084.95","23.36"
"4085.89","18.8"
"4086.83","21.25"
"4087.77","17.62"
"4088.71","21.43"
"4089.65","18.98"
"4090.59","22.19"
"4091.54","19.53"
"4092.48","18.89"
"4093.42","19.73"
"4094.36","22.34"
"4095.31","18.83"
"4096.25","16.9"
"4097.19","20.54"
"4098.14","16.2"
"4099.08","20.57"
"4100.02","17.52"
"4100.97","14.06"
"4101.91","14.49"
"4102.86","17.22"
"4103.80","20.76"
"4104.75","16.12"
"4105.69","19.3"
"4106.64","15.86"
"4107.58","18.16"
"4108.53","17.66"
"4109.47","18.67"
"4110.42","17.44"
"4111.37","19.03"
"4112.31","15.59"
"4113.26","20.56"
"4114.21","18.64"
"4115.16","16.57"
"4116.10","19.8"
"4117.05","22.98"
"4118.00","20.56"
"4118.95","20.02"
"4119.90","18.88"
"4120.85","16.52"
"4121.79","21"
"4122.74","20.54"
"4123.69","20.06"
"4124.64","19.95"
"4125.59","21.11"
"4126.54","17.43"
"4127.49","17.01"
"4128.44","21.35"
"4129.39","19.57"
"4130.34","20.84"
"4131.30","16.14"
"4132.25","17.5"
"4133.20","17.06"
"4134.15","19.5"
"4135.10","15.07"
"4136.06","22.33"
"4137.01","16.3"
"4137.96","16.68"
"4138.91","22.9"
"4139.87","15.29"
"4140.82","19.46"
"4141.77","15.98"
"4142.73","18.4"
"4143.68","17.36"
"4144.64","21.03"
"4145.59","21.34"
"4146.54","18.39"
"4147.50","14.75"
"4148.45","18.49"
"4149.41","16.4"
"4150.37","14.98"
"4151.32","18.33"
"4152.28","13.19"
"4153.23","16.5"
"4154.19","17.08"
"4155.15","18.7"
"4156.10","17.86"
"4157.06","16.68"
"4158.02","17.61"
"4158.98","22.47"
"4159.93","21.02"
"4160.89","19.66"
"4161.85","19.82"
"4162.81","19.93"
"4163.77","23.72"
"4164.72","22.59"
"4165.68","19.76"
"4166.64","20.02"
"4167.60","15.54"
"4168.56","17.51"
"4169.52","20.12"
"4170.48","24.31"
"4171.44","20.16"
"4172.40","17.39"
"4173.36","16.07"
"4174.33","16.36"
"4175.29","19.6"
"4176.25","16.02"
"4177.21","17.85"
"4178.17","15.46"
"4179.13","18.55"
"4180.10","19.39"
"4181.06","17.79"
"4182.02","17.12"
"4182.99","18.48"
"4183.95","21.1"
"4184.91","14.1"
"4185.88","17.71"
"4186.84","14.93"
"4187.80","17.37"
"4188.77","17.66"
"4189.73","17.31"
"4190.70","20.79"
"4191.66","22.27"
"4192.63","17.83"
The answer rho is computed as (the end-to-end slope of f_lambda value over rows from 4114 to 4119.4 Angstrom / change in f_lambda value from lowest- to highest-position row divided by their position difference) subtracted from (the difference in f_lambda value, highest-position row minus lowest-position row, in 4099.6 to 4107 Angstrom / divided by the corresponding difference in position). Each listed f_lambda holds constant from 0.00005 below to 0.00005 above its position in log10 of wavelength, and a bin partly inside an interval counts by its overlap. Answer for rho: -0.5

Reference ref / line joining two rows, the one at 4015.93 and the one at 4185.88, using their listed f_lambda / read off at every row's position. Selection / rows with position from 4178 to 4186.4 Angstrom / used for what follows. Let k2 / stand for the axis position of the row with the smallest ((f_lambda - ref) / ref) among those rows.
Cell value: 4184.91 Angstrom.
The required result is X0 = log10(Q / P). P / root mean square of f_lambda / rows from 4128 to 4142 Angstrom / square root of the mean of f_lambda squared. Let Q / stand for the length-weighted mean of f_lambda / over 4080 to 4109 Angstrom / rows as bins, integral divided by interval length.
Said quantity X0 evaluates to 0.005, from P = 18.6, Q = 18.8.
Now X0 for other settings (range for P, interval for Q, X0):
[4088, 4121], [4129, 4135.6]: -0.020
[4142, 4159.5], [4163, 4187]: 0.015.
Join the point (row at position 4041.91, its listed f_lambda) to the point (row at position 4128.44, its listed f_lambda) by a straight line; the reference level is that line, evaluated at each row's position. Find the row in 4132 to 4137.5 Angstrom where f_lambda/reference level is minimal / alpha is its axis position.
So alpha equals 4135.10 Angstrom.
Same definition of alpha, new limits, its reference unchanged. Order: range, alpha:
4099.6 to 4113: 4100.97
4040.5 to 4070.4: 4044.70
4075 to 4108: 4100.97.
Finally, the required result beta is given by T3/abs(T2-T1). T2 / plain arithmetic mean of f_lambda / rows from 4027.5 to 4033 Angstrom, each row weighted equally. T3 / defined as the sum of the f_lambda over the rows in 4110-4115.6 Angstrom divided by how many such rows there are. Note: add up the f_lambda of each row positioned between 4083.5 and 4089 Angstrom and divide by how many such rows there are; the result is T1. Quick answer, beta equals 12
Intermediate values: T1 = 20.5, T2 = 18.9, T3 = 18.0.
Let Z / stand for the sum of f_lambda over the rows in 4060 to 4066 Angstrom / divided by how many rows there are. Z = 17.96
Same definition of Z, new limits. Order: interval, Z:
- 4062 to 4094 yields 18.77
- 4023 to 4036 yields 19.20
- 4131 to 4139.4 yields 18.16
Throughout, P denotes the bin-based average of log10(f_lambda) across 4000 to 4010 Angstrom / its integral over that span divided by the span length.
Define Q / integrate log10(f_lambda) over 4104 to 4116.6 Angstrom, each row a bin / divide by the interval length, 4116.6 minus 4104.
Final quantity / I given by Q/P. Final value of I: 1.00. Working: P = 1.26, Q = 1.25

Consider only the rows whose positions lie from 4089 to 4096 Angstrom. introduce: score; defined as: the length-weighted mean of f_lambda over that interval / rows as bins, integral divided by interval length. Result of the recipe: 20.0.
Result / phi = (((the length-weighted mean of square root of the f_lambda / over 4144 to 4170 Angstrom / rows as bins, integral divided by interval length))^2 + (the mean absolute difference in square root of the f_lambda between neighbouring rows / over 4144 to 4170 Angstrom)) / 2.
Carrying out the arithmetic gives 9.41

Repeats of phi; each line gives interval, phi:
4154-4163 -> 9.61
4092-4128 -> 9.42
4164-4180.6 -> 9.46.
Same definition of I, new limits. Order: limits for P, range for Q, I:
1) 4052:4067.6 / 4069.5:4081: 1.01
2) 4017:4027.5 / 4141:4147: 0.98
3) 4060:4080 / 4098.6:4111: 0.99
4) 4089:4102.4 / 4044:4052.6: 0.97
